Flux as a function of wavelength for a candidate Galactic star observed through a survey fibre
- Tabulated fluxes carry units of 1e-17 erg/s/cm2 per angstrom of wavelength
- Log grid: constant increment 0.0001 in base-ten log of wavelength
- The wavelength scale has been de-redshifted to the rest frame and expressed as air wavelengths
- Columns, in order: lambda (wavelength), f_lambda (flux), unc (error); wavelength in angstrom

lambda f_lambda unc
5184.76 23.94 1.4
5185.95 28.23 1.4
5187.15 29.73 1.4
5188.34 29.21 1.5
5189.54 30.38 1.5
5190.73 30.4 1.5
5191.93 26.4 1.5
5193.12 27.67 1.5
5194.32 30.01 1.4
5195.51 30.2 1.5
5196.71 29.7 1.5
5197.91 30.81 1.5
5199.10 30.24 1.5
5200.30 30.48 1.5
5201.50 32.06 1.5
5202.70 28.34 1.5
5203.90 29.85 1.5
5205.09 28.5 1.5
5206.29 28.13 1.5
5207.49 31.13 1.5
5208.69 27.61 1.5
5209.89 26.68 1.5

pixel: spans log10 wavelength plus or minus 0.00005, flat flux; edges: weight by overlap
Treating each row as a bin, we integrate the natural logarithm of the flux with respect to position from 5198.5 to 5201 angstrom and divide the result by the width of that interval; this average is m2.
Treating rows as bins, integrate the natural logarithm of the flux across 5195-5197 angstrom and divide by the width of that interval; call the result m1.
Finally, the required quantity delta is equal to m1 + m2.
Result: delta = 6.81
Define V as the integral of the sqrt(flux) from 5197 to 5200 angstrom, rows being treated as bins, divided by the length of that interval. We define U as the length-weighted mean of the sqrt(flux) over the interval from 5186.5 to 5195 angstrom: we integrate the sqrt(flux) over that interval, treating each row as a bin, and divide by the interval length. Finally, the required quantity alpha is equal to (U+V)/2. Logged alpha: 5.46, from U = 5.40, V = 5.52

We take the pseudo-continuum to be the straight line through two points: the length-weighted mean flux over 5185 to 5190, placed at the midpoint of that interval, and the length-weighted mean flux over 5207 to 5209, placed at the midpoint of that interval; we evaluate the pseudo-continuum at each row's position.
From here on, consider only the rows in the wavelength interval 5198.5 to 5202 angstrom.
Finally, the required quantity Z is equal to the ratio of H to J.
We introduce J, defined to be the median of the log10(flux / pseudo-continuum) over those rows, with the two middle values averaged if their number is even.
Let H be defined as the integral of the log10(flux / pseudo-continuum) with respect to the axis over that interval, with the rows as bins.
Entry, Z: 4.7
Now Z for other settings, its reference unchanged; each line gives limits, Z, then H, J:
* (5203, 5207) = 2.5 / -0.04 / -0.01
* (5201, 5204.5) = 4.8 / 0.03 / 0.01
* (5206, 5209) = 0.8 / -0.02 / -0.02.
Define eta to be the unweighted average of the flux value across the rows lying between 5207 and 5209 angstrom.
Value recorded 29.4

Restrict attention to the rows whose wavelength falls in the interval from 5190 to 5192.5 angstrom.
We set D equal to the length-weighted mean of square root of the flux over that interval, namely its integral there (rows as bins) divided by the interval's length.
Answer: 5.34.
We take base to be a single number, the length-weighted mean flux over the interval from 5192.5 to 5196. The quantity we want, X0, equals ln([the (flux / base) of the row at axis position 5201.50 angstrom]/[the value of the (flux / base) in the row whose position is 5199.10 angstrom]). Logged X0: 0.06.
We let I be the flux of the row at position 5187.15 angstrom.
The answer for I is 29.73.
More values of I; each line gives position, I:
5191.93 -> 26.4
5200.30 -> 30.48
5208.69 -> 27.61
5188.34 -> 29.21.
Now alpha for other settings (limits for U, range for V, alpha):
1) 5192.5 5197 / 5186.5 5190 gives 5.43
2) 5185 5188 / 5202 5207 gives 5.35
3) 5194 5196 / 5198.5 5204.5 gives 5.50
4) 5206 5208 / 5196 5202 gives 5.49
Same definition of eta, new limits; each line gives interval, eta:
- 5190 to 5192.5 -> 28.4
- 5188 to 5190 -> 29.8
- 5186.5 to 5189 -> 29.5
